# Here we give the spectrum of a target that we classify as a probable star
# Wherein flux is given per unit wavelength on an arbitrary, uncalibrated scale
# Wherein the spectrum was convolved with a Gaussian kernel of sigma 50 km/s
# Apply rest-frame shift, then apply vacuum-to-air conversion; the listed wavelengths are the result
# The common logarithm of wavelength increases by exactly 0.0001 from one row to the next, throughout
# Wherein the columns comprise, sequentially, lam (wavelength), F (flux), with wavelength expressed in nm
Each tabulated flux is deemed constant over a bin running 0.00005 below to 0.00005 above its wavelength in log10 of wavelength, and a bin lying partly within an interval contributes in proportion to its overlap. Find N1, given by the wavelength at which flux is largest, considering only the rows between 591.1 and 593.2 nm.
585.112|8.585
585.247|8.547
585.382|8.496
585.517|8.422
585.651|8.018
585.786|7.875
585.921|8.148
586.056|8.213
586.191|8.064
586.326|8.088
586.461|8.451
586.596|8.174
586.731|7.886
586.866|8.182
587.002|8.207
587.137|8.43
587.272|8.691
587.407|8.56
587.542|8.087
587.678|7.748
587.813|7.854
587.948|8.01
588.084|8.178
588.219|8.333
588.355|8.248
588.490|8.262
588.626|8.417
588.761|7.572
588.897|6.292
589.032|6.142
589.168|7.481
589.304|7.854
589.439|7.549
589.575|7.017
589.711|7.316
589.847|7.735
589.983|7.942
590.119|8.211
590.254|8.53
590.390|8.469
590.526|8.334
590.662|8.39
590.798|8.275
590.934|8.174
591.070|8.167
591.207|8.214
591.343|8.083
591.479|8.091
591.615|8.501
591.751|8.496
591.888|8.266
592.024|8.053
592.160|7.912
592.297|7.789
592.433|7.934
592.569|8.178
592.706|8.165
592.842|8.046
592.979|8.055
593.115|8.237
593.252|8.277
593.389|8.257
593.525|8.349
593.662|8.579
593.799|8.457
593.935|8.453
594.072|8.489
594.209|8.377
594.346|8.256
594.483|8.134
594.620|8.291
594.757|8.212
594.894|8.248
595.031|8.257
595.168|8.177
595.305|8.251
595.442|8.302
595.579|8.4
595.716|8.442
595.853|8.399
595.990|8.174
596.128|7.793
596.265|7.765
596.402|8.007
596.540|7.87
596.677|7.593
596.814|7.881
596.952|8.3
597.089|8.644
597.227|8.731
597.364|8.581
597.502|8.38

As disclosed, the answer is 591.615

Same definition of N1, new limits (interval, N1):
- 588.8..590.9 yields 590.254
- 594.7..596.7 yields 595.716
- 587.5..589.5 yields 588.626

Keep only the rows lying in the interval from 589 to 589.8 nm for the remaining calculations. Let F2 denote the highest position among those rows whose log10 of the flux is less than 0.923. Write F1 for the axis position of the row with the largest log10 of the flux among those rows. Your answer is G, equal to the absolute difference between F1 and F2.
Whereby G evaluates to 0.41 nm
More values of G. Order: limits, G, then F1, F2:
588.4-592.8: 2.45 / 590.254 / 592.706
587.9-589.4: 0.68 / 588.626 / 589.304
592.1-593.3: 0.00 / 593.252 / 593.252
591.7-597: 3.29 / 593.662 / 596.952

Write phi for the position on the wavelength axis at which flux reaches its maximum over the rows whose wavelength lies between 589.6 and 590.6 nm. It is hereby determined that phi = 590.254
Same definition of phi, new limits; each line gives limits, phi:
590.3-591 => 590.390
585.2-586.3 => 585.247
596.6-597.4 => 597.227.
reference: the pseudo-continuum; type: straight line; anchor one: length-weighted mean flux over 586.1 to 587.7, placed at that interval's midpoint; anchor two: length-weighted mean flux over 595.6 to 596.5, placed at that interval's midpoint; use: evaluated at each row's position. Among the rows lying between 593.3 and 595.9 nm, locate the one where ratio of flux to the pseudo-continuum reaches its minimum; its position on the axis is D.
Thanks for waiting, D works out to 594.483 nm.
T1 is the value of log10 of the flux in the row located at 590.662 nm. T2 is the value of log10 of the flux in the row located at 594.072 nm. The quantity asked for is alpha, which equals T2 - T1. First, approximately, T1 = 0.924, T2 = 0.929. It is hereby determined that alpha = 0.005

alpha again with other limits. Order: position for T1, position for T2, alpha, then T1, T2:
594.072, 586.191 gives -0.022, 0.929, 0.907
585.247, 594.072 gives -0.003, 0.932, 0.929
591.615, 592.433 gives -0.030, 0.929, 0.899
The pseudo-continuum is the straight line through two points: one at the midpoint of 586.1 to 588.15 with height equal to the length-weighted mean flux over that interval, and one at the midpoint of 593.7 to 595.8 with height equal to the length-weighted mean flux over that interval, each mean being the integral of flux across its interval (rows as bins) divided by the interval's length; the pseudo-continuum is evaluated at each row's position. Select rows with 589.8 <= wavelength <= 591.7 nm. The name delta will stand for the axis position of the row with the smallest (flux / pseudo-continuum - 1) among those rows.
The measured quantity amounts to 589.847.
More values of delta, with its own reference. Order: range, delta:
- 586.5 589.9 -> 589.032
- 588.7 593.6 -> 589.032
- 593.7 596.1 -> 594.483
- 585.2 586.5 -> 585.786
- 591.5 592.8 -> 592.297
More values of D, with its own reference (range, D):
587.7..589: 588.897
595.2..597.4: 596.677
